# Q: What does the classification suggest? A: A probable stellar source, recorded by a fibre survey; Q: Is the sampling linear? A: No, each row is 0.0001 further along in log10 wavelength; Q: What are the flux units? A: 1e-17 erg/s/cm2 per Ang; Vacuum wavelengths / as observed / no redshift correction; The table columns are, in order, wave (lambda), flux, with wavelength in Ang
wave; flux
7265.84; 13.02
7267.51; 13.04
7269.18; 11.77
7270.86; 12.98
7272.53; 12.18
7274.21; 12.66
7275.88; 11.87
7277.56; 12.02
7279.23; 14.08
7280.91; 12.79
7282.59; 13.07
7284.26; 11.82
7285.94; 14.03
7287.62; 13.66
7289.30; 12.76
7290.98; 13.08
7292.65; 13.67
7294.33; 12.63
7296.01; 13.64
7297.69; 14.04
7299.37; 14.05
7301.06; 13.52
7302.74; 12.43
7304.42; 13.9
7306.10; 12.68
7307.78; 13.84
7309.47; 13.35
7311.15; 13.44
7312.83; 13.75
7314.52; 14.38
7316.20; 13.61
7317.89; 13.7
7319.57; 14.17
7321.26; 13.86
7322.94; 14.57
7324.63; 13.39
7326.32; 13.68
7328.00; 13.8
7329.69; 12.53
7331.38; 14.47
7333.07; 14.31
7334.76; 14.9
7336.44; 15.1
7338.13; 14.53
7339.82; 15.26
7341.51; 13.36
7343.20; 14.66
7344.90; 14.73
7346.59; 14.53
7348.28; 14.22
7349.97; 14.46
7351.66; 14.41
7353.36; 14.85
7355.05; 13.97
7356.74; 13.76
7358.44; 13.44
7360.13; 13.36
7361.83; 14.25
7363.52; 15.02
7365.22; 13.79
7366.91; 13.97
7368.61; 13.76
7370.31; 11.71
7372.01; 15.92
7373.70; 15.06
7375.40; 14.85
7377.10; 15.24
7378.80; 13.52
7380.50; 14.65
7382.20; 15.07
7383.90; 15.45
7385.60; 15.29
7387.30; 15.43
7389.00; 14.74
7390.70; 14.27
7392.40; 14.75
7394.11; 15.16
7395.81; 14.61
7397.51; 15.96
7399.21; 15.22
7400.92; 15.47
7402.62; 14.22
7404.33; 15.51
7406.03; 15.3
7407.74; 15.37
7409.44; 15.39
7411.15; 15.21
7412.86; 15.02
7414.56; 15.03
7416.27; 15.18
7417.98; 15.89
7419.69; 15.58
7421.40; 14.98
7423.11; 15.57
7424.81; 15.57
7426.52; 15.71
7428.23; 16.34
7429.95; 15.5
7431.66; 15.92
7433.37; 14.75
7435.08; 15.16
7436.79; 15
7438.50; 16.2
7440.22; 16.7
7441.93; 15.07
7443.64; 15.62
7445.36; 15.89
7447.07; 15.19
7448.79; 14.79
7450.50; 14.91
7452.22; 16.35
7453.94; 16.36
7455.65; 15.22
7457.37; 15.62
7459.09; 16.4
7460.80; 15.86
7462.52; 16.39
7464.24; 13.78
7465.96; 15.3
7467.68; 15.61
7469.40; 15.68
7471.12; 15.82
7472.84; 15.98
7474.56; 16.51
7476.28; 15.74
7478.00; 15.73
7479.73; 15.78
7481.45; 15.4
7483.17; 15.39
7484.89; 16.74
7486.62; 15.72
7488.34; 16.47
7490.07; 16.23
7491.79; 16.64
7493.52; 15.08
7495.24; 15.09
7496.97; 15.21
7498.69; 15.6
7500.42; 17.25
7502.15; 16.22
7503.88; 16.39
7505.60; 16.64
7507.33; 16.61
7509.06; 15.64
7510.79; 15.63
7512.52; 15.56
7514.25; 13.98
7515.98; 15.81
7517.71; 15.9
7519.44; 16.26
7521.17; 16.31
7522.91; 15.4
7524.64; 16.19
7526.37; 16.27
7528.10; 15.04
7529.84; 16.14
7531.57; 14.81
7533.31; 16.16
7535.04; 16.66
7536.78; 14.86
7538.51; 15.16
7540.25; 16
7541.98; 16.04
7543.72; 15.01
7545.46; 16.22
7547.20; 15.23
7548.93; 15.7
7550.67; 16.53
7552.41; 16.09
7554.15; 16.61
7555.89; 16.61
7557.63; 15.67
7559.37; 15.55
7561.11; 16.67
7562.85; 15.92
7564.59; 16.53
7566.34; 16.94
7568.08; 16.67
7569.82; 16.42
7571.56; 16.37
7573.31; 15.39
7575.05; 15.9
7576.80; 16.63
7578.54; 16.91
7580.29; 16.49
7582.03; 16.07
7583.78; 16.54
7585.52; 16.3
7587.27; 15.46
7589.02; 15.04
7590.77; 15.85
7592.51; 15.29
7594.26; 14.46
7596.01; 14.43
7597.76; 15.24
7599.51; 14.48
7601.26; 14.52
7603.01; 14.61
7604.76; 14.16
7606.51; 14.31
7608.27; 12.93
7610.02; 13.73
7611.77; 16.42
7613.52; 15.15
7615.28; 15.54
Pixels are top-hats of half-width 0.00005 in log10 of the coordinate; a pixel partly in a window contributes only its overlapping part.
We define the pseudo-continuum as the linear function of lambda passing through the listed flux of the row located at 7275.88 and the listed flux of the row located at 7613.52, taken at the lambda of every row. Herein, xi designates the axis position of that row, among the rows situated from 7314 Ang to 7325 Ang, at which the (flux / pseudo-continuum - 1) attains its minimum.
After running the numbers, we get 7324.63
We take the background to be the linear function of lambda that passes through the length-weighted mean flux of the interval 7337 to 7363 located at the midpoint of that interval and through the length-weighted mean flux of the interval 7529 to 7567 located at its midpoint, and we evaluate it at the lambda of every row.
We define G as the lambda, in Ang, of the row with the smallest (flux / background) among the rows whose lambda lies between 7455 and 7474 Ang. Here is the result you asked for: 7464.24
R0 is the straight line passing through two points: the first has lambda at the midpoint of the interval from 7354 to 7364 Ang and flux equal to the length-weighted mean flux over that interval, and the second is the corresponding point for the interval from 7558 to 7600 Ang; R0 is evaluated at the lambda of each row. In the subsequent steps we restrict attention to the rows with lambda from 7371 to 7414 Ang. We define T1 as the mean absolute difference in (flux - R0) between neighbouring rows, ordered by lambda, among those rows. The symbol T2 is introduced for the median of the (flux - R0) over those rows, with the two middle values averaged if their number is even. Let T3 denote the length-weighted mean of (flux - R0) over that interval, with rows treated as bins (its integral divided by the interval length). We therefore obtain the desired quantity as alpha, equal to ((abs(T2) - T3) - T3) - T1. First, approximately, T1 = 0.56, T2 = 0.91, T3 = 0.8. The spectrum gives -1.26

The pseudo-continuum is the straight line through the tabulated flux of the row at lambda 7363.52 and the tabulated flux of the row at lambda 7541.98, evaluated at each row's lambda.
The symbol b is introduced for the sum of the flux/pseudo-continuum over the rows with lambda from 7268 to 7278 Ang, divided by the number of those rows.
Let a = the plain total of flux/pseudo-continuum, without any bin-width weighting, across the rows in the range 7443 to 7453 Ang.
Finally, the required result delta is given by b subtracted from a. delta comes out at 5.14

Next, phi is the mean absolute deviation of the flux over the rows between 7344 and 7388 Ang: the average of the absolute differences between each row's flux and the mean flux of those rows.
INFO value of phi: 0.68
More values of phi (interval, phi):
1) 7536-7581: 0.50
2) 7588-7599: 0.41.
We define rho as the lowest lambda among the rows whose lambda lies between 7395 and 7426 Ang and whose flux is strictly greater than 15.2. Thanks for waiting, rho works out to 7397.51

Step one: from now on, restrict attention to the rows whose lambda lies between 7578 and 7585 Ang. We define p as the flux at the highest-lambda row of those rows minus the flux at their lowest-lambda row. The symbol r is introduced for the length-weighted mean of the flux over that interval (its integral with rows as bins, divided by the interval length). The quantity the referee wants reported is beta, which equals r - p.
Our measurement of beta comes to 16.9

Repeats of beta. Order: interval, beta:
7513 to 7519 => 13.4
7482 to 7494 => 16.4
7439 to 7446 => 16.6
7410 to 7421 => 14.9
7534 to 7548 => 17.1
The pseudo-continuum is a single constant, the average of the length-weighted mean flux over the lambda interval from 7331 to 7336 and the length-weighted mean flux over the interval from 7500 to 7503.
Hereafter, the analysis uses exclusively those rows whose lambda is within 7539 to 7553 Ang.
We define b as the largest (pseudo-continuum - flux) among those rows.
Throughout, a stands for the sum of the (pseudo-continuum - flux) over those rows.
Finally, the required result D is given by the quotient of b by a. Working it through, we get -0.4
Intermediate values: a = -2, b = 0.6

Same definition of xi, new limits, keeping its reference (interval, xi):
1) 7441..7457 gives 7448.79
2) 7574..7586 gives 7575.05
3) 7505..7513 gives 7512.52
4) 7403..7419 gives 7414.56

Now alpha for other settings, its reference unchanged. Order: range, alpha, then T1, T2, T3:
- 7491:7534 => -1.19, 0.70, 0.54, 0.5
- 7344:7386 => -0.92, 0.73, 0.52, 0.4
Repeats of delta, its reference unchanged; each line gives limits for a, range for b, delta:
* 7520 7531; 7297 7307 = 5.06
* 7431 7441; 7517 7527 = 5.06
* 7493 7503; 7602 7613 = 5.11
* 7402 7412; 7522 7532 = 4.98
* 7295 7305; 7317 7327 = 4.63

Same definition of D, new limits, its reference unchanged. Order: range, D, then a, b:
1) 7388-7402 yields 0.3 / 5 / 1.4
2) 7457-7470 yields 4.0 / 0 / 1.9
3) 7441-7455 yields 0.9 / 1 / 0.8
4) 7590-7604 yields 0.2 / 6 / 1.2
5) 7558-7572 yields 0.0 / -6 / 0.1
